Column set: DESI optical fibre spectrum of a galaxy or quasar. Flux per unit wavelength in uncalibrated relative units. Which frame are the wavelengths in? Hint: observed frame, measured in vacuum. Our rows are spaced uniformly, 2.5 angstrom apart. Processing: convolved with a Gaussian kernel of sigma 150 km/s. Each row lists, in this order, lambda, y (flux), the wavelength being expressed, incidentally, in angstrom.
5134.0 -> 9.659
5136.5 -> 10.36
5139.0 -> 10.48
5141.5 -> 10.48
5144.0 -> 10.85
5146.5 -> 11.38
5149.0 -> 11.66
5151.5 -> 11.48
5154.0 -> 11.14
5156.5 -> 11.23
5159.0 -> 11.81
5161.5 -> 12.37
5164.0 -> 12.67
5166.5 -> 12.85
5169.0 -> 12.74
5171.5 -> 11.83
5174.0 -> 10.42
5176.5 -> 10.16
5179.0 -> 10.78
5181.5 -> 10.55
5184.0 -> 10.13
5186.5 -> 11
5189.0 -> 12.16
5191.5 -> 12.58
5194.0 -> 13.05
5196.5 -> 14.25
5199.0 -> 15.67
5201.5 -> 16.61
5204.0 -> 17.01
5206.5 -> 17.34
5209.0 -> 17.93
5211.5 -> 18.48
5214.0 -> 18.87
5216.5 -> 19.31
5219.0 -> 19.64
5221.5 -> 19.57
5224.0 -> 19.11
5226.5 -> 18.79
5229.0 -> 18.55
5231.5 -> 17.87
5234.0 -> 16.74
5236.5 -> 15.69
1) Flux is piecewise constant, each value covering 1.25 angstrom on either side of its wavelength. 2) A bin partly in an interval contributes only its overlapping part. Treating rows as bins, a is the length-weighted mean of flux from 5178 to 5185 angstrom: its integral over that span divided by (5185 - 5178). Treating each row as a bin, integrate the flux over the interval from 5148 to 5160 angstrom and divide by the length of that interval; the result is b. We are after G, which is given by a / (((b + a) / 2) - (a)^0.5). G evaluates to 1.36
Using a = 10.5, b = 11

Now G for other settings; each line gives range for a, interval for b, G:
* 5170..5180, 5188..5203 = 1.18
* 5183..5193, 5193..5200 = 1.21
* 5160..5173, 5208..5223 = 1.02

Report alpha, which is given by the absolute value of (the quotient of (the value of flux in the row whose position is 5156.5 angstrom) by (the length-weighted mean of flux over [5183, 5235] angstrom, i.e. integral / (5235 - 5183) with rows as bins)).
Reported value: 0.68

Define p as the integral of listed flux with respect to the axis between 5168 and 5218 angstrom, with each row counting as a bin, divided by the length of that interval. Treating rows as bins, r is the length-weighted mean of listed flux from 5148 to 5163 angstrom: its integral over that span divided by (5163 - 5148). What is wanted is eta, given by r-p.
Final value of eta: -2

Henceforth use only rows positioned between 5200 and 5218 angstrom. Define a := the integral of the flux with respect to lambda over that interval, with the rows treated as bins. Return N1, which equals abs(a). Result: 323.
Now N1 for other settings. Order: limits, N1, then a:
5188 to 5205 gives 246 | 246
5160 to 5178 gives 213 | 213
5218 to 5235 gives 317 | 317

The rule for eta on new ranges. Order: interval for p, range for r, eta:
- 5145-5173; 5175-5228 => 3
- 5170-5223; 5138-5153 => -4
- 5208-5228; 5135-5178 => -8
